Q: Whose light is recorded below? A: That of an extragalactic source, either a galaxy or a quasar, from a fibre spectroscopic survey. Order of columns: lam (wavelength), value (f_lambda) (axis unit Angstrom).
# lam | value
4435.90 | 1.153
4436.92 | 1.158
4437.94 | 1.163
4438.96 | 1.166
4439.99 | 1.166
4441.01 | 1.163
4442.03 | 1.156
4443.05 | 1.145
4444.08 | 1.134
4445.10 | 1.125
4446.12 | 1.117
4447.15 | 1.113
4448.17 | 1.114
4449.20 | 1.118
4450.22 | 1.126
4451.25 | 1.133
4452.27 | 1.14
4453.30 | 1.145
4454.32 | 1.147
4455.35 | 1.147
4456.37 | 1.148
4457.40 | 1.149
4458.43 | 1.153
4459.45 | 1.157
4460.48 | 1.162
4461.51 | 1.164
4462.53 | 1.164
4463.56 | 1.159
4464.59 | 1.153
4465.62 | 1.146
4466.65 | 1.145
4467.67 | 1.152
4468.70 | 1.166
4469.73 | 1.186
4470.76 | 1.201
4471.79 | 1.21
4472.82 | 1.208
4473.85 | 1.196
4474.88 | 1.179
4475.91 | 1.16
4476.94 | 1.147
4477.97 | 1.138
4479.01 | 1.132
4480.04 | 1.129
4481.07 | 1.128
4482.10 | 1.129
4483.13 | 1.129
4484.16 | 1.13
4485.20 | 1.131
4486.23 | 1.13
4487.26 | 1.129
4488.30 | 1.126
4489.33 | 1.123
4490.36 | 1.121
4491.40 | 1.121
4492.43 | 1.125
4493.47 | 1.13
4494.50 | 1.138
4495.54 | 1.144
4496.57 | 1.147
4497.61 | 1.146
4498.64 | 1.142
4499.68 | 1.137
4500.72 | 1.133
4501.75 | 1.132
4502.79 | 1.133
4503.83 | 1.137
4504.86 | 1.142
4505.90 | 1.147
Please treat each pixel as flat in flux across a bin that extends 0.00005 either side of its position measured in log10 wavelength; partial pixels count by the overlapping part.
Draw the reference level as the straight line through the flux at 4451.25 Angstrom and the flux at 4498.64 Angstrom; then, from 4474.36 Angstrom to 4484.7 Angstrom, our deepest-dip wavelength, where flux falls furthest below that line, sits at 4481.07 Angstrom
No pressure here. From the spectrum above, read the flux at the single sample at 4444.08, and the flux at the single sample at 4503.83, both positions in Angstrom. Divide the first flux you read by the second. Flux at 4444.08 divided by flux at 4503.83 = 0.997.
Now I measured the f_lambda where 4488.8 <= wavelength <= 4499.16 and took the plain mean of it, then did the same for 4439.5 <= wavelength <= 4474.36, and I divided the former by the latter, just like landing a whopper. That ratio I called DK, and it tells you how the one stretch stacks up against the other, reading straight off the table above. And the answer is 0.98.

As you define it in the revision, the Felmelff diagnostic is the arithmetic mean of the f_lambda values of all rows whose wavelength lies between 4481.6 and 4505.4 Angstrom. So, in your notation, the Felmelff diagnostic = 1.13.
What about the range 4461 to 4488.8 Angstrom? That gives 1.15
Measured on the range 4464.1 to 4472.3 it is 1.17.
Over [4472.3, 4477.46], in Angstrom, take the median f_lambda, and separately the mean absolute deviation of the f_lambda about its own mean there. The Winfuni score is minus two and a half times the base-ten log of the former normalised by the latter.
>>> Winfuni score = -4.4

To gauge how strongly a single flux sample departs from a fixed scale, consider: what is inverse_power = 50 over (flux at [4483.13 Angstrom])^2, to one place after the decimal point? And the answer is 39.2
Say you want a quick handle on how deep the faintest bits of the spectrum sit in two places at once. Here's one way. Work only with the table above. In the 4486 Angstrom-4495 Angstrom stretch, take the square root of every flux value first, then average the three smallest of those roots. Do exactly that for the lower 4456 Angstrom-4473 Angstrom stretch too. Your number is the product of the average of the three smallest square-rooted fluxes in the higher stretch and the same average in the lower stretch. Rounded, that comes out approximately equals 1.134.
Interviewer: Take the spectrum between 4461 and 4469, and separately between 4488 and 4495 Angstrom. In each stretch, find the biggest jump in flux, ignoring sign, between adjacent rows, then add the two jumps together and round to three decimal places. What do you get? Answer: 0.022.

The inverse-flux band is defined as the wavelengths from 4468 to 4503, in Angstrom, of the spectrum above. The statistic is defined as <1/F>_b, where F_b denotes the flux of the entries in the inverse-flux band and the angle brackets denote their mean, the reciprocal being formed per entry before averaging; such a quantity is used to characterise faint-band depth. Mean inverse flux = 0.873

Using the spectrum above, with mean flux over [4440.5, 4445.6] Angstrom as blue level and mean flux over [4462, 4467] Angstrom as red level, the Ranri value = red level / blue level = 1.01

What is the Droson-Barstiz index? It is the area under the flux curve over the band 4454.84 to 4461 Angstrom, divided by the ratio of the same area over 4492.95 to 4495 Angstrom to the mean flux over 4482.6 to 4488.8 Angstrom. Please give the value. 3.4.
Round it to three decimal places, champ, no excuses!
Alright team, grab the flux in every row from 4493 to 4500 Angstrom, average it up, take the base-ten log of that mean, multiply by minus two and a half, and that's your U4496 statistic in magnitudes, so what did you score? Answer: -0.143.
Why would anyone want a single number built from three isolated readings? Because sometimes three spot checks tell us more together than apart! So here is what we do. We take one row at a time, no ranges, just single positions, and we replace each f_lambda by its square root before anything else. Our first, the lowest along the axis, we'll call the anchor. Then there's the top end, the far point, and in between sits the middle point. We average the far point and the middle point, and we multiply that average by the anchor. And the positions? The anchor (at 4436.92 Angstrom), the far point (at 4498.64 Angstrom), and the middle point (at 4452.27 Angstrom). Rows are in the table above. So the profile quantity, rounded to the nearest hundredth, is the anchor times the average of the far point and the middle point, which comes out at 1.15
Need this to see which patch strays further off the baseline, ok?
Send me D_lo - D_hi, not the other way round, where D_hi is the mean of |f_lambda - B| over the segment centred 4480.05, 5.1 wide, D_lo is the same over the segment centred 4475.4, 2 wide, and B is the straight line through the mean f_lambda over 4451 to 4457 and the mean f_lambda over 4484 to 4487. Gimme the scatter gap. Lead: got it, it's 0.032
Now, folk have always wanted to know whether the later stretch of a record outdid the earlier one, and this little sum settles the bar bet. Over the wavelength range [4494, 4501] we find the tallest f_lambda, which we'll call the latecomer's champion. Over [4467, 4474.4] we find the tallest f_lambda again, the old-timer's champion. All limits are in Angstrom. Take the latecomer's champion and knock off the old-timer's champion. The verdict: -0.06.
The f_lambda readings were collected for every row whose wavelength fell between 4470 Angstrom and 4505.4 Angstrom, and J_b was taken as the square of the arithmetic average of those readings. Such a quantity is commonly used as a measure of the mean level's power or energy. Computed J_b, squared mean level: 1.31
